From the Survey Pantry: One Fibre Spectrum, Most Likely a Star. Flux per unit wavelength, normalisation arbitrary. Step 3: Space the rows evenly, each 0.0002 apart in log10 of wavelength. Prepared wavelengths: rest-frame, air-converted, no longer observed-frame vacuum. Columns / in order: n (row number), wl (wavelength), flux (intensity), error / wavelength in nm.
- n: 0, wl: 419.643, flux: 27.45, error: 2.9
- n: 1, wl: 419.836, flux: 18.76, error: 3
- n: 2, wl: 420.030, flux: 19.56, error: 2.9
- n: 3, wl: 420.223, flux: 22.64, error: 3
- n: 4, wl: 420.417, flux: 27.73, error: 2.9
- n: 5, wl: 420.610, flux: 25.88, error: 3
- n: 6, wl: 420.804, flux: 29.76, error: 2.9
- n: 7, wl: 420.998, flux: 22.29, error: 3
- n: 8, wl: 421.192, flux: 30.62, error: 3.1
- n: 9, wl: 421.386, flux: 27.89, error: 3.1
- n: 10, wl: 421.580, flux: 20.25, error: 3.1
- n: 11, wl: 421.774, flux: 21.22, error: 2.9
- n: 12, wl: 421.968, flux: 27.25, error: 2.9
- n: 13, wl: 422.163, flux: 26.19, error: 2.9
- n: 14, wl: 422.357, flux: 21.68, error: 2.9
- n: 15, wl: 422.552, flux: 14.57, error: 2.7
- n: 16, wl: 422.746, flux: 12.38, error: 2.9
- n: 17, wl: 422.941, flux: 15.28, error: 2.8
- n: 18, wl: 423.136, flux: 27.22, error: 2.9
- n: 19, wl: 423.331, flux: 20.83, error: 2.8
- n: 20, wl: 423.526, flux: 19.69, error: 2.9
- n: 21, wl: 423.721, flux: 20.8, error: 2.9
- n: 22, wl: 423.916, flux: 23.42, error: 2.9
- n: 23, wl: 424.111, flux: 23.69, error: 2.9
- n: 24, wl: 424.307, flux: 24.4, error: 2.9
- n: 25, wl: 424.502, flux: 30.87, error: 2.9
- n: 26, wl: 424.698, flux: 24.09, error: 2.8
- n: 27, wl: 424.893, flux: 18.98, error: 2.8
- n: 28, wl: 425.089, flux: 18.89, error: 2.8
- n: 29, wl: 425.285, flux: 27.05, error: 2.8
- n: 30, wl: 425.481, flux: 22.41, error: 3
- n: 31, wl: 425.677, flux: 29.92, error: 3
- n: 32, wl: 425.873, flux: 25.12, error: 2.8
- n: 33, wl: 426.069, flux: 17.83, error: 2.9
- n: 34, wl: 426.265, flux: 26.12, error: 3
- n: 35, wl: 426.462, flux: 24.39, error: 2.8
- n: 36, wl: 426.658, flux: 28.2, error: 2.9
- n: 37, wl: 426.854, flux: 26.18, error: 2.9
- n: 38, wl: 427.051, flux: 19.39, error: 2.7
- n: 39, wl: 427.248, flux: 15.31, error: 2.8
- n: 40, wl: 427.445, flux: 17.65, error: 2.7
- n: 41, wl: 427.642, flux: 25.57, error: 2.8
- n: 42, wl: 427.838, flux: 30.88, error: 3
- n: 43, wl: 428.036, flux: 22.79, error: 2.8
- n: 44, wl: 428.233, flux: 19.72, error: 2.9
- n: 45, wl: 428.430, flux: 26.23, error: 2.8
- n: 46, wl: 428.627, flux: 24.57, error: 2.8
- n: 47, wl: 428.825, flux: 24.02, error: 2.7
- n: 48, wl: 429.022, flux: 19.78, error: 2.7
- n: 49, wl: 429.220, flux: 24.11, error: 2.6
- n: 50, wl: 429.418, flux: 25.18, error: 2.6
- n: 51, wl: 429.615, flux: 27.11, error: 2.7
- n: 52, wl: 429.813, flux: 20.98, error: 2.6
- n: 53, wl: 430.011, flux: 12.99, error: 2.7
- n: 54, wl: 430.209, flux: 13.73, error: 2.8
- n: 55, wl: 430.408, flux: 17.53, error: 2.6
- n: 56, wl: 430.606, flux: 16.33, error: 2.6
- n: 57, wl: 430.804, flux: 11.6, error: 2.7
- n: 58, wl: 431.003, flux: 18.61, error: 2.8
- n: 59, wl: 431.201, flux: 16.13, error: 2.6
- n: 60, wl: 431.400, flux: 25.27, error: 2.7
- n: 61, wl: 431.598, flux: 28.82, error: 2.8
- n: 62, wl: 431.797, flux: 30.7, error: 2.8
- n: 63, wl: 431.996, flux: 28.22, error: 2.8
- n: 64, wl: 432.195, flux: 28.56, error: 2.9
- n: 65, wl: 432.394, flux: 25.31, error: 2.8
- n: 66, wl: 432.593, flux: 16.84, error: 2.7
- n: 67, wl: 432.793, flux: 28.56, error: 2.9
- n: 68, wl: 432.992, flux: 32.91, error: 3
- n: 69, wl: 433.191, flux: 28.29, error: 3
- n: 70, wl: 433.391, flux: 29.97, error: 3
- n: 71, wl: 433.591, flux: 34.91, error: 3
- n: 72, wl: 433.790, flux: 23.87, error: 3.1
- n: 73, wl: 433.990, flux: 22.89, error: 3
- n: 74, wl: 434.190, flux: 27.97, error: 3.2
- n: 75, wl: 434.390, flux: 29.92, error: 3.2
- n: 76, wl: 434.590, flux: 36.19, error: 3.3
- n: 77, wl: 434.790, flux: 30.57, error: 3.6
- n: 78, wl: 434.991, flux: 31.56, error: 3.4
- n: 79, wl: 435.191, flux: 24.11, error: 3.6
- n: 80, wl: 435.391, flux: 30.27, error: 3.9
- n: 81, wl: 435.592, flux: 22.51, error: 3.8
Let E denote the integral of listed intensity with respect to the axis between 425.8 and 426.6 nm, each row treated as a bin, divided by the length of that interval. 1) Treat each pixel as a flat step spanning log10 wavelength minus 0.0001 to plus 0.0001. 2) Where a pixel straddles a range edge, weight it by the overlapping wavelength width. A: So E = 24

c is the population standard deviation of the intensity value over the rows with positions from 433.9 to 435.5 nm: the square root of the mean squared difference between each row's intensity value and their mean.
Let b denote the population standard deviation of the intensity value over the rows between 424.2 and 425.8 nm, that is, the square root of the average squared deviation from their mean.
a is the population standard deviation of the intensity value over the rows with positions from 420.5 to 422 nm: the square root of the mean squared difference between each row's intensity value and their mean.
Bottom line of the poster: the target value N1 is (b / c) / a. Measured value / 0.29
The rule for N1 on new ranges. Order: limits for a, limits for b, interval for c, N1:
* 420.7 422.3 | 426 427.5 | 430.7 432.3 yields 0.19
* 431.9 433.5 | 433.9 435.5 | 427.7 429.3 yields 0.27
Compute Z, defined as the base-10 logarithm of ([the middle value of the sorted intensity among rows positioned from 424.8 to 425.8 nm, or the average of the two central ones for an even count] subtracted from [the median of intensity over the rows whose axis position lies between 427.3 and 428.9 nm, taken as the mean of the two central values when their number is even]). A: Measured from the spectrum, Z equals 0.28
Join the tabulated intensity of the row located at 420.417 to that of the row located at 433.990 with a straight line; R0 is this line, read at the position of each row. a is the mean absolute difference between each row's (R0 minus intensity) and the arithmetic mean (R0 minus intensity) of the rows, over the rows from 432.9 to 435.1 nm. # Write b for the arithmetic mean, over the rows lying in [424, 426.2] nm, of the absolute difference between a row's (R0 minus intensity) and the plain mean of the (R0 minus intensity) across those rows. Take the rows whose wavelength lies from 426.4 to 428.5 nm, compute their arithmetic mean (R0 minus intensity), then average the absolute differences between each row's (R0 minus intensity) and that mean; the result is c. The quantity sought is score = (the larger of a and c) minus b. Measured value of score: 0.6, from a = 3.1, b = 3.23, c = 3.9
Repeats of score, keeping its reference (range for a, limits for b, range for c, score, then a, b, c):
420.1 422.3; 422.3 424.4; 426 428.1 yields 0.4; 2.9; 3.65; 4.1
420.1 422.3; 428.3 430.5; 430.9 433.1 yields 0.7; 2.9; 3.91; 4.7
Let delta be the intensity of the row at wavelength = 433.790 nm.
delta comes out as 23.87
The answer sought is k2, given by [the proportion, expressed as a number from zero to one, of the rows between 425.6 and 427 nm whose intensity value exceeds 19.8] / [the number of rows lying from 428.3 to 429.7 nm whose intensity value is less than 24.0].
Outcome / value 0.86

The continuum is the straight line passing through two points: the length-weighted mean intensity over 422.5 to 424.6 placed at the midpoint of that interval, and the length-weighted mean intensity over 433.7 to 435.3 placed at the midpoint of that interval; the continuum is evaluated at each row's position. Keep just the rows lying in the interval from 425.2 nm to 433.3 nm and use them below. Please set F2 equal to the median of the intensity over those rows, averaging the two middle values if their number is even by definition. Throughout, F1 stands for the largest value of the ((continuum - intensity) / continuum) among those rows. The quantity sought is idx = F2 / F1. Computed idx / 44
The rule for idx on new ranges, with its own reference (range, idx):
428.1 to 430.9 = 37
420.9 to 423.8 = 52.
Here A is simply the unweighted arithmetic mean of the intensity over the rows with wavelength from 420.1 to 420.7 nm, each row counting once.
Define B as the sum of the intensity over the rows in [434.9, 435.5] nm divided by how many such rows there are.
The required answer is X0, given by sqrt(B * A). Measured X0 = 27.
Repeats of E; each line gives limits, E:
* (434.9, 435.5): 29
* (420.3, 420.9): 28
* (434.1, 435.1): 31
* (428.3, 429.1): 24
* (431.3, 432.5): 28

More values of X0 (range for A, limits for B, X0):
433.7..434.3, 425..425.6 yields 24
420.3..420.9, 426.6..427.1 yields 26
